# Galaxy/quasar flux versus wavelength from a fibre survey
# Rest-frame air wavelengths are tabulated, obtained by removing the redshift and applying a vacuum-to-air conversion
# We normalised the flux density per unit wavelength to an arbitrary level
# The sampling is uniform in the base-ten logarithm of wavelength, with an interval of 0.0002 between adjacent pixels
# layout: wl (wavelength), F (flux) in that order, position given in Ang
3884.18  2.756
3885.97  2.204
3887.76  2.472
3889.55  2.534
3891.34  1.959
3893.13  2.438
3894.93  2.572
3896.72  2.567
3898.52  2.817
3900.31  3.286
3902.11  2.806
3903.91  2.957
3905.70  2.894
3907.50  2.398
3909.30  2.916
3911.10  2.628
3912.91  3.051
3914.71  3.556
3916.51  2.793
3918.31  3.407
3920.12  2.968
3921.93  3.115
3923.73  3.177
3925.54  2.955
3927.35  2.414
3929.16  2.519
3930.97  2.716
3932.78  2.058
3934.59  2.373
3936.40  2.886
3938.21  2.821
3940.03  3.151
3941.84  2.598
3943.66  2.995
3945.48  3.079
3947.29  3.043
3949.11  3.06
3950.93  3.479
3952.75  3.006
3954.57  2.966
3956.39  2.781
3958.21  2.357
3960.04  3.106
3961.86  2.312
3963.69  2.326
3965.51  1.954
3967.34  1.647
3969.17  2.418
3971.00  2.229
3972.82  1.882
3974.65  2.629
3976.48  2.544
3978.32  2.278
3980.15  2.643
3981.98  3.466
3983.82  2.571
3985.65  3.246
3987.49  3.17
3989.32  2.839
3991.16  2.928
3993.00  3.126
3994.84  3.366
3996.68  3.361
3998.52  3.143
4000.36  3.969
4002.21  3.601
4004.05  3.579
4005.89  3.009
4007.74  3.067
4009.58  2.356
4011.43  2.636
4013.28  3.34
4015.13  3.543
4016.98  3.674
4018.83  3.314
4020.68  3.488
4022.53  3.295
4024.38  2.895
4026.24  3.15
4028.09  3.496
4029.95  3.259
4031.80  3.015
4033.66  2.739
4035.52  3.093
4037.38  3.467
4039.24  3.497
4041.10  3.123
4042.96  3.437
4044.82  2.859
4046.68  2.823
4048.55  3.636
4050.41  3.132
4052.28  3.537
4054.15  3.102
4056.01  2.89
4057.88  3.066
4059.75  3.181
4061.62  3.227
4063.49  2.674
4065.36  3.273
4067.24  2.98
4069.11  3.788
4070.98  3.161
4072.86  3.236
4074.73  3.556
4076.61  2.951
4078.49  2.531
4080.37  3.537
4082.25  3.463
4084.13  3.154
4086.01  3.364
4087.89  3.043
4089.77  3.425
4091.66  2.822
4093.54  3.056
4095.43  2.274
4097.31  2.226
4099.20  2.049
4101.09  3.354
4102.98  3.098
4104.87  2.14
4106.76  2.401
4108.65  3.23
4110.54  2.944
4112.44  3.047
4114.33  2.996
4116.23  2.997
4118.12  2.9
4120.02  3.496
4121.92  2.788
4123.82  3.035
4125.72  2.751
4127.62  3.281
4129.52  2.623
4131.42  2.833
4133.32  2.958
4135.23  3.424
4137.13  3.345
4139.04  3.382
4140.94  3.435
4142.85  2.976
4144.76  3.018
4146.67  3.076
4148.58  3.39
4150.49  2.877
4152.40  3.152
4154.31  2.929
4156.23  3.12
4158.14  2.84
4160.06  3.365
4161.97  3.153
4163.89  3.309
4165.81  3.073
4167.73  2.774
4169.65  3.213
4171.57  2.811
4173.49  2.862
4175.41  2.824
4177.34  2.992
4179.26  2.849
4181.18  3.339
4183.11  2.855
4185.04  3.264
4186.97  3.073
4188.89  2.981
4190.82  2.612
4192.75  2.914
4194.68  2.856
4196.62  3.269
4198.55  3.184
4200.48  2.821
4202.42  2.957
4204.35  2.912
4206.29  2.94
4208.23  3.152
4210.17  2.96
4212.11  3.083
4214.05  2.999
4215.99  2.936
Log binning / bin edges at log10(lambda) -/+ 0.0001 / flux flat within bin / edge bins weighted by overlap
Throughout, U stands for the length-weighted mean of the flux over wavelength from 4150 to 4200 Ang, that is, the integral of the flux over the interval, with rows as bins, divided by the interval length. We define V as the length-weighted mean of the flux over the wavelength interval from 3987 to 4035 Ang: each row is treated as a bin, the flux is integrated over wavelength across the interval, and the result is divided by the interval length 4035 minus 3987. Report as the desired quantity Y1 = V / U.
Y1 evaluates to 1.06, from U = 3.02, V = 3.21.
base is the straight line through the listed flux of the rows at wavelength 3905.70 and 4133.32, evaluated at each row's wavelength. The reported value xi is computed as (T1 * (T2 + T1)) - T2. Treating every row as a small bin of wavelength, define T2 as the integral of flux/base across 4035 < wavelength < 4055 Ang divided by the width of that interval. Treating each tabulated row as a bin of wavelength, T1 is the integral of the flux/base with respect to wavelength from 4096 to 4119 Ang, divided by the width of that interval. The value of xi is 0.82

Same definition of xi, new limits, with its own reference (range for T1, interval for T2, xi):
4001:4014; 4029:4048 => 1.19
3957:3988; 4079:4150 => 0.60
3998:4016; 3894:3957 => 1.32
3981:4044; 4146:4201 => 1.31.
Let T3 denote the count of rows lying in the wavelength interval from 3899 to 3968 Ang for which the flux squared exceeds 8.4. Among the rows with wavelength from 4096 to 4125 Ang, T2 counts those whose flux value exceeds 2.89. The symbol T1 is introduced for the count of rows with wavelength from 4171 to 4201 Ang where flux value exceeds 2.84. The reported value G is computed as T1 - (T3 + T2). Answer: -17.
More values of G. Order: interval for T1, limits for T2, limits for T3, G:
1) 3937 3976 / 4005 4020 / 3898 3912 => 0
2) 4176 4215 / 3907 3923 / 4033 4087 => -11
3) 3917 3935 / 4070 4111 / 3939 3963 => -19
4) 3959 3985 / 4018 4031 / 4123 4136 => -9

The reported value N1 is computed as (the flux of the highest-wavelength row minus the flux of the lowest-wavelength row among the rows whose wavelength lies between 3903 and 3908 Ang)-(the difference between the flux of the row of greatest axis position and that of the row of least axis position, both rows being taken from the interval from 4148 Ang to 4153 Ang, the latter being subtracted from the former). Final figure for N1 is -0.32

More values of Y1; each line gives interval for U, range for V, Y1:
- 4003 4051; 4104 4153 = 0.95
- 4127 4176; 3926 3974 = 0.85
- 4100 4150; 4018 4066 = 1.05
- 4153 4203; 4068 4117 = 0.99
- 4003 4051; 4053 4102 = 0.96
